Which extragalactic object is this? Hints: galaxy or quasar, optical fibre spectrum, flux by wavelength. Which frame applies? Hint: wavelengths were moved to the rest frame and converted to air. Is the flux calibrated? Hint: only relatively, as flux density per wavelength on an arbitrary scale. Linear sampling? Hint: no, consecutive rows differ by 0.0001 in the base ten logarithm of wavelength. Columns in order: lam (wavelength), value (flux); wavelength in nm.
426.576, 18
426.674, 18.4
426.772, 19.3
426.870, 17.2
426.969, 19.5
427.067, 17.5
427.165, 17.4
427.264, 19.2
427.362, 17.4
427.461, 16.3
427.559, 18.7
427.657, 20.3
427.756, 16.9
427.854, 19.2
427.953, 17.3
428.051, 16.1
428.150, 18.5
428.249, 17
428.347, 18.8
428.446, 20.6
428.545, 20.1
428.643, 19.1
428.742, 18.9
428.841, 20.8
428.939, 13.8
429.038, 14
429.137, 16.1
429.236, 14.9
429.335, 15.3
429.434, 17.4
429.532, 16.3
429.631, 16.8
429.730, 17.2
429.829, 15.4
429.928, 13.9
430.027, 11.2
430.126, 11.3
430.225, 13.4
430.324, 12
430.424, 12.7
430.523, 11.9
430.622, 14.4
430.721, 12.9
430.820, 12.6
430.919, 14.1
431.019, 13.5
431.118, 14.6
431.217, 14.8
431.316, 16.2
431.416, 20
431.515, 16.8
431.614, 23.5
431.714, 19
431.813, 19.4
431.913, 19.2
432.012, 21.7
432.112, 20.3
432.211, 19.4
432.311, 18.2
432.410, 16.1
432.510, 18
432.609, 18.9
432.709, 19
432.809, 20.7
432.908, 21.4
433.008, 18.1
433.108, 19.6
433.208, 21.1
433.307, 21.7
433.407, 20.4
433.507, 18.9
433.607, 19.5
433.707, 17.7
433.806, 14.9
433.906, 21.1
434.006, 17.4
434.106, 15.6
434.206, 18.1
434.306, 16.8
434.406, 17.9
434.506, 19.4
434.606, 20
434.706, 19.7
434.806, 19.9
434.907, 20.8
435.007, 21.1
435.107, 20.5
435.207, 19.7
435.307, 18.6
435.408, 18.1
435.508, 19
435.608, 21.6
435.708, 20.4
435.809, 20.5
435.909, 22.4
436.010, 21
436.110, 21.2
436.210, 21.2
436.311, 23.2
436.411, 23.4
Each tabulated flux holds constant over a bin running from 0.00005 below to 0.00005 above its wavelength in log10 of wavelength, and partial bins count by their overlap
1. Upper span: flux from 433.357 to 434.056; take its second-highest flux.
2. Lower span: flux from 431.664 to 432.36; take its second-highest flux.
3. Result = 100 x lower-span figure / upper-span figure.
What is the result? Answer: 100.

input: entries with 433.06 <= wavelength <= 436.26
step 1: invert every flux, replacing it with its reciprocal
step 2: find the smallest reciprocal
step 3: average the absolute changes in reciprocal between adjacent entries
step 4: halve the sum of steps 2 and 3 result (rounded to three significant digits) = 0.0243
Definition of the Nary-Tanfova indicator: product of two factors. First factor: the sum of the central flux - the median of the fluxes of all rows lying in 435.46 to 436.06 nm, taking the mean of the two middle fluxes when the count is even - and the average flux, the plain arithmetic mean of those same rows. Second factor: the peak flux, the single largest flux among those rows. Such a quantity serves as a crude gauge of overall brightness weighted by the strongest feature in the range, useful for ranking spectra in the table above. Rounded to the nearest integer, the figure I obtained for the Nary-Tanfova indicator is 931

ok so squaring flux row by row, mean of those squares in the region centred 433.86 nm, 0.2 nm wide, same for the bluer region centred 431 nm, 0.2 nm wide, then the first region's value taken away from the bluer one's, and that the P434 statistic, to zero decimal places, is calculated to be -143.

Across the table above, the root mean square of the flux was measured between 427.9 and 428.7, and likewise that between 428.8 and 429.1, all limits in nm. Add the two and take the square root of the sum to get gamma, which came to 5.92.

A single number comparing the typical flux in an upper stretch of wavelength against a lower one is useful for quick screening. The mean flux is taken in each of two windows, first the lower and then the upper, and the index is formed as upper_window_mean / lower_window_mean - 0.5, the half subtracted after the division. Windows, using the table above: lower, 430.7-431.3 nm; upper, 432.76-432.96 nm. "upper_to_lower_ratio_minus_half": 1.0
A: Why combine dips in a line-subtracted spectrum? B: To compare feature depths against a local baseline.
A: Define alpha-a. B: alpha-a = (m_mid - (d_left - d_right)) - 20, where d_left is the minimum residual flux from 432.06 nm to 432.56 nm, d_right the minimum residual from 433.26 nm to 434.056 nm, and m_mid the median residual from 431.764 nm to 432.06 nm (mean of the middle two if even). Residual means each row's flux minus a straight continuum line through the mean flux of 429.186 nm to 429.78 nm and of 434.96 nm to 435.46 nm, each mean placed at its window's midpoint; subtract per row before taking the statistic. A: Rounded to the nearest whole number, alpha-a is -20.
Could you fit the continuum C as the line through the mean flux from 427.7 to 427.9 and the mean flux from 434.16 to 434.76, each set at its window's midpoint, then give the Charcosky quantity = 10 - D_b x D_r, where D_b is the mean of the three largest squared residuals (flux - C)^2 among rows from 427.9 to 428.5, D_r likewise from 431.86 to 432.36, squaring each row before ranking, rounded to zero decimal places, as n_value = -9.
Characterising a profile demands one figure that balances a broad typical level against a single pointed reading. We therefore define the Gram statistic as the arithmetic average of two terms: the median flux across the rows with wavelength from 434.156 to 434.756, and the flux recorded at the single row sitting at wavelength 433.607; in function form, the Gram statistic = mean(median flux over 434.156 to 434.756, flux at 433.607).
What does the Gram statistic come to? 19.1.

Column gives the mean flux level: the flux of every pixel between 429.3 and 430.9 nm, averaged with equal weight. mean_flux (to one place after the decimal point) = 14.0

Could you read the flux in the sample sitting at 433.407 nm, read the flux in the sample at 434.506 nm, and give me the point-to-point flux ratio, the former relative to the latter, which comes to 1.05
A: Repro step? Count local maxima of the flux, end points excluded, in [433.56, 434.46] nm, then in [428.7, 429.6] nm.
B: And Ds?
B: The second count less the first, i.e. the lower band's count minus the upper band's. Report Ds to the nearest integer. 1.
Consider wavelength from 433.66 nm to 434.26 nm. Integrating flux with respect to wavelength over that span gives 10.5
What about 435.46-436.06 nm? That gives 12.5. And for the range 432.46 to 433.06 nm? 11.6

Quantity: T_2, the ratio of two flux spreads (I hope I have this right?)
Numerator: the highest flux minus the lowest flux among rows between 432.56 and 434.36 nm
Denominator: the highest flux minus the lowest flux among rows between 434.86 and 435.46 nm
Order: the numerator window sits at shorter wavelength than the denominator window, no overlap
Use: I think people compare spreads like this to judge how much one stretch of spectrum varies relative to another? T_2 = 2.3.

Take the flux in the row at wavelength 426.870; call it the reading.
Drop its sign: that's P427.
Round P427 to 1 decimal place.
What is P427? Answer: 17.2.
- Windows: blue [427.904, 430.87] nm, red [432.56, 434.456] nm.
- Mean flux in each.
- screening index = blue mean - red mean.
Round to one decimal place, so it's -3.2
